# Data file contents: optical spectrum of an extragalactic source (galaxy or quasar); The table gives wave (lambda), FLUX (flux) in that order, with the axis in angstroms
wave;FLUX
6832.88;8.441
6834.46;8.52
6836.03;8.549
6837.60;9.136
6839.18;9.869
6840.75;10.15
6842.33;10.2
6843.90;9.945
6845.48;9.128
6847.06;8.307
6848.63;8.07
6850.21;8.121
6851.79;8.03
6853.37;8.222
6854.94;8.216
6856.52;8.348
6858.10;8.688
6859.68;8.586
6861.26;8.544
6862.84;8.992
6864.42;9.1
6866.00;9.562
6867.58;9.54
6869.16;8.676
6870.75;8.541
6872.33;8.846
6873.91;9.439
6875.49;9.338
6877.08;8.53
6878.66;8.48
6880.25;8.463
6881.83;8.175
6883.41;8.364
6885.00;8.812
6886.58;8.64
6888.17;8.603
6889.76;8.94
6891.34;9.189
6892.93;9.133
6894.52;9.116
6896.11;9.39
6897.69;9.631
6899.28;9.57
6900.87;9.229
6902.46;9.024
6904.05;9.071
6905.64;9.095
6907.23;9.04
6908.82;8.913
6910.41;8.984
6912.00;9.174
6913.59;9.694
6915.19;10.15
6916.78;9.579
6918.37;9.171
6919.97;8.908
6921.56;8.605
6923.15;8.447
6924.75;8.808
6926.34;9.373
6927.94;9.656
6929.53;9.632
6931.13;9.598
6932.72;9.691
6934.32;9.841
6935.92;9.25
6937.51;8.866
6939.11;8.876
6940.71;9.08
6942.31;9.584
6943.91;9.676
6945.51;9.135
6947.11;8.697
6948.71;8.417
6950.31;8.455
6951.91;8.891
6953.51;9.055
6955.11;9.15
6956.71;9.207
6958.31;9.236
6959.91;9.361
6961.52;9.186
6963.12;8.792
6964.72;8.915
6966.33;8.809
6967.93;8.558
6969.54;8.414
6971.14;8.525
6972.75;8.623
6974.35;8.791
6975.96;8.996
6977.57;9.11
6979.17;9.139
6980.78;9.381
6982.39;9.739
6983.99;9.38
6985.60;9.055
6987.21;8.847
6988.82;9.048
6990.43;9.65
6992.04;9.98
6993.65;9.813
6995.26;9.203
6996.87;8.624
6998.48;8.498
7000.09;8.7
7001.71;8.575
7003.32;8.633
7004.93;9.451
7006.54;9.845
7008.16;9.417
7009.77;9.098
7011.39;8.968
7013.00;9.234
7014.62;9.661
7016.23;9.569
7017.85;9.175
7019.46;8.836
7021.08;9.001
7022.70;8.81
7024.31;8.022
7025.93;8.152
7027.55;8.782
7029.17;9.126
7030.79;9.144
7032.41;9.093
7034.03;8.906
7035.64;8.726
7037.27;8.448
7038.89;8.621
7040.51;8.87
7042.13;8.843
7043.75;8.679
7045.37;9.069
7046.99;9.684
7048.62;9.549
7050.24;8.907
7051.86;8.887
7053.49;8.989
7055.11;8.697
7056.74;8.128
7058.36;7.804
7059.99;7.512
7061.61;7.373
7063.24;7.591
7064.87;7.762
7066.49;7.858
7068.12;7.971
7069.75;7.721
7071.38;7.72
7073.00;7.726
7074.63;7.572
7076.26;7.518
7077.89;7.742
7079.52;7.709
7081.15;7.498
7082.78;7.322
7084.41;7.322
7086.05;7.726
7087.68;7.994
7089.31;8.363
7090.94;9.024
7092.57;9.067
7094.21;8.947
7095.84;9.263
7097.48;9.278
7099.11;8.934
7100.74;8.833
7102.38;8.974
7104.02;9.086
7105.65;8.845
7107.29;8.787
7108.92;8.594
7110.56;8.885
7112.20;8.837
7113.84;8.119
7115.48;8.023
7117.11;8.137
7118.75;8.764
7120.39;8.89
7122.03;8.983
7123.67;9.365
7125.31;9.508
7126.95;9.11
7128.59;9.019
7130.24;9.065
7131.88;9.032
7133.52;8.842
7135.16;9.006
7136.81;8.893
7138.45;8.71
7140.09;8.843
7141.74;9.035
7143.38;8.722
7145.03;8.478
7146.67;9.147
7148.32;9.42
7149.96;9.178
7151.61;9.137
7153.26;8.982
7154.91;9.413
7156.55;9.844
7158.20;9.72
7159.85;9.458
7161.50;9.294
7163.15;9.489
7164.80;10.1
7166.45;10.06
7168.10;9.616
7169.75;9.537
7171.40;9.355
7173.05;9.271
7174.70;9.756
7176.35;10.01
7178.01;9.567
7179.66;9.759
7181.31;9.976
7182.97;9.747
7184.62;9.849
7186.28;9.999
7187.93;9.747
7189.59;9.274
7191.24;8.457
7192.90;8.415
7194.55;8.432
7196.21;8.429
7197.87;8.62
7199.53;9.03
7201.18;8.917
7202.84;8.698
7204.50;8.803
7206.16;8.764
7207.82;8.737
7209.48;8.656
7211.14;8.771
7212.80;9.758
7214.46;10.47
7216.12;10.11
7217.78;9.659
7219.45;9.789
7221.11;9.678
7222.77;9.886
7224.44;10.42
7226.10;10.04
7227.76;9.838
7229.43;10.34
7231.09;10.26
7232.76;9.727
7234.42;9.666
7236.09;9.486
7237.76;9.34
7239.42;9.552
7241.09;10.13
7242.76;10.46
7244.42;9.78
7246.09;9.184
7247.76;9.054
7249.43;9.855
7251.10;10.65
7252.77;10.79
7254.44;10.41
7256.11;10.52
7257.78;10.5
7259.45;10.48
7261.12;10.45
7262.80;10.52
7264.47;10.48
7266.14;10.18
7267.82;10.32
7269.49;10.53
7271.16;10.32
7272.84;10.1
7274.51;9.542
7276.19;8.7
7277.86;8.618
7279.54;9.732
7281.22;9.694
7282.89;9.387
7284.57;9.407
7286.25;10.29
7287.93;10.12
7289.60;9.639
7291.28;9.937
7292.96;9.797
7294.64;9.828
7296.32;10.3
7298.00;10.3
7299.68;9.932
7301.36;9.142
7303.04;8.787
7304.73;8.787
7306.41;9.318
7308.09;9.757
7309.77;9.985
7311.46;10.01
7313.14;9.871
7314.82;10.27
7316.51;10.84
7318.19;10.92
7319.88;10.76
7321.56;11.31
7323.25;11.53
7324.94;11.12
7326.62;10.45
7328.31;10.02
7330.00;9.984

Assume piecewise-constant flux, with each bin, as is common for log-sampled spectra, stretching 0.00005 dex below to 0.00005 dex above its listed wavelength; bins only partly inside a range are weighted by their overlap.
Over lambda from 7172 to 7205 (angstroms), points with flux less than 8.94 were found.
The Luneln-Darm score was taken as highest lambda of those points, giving 7204.50 angstroms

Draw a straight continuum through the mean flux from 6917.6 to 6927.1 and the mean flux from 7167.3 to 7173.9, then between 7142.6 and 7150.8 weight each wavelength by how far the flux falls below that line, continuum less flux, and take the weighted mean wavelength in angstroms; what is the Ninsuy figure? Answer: 7145.2 angstroms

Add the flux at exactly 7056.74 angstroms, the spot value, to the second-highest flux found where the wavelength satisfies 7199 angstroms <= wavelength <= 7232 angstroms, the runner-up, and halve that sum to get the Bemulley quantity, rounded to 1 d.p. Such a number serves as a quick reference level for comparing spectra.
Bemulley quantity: 9.3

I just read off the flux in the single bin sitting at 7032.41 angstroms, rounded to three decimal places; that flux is 9.093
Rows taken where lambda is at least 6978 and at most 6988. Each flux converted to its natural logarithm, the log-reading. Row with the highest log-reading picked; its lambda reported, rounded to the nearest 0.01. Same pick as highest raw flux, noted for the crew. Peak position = 6982.39 angstroms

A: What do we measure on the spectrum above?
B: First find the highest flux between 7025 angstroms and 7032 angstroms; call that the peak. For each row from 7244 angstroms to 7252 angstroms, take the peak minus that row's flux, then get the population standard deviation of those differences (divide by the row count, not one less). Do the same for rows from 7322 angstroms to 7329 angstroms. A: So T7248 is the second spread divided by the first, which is 1.0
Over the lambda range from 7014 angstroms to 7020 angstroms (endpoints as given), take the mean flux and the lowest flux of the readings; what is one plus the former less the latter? 1.5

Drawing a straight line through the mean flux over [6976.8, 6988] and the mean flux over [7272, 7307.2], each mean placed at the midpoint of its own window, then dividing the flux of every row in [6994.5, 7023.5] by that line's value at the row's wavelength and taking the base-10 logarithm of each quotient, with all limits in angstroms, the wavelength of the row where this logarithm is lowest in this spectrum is 6998.48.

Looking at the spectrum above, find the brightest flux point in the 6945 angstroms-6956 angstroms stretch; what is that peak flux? 9.15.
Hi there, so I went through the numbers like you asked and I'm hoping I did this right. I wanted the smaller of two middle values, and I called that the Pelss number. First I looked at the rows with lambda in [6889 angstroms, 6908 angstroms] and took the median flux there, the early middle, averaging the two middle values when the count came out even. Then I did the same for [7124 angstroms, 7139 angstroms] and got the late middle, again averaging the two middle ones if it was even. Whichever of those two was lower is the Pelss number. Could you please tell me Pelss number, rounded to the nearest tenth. 9.0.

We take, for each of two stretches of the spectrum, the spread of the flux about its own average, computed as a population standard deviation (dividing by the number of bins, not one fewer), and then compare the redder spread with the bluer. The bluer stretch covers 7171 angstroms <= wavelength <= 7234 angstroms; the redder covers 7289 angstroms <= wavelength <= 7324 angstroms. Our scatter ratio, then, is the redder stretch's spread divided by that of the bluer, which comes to 1.15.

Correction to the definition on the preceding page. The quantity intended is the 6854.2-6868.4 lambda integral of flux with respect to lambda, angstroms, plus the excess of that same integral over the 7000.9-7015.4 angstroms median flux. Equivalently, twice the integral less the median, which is 242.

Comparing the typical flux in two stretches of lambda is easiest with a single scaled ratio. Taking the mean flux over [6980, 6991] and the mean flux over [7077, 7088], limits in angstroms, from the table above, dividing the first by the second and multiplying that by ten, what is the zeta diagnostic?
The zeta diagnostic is 12.2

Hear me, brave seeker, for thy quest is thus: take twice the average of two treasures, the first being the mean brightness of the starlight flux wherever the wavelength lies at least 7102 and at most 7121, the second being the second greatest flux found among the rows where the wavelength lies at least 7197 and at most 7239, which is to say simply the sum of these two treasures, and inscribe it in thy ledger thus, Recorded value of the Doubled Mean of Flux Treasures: 19.1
